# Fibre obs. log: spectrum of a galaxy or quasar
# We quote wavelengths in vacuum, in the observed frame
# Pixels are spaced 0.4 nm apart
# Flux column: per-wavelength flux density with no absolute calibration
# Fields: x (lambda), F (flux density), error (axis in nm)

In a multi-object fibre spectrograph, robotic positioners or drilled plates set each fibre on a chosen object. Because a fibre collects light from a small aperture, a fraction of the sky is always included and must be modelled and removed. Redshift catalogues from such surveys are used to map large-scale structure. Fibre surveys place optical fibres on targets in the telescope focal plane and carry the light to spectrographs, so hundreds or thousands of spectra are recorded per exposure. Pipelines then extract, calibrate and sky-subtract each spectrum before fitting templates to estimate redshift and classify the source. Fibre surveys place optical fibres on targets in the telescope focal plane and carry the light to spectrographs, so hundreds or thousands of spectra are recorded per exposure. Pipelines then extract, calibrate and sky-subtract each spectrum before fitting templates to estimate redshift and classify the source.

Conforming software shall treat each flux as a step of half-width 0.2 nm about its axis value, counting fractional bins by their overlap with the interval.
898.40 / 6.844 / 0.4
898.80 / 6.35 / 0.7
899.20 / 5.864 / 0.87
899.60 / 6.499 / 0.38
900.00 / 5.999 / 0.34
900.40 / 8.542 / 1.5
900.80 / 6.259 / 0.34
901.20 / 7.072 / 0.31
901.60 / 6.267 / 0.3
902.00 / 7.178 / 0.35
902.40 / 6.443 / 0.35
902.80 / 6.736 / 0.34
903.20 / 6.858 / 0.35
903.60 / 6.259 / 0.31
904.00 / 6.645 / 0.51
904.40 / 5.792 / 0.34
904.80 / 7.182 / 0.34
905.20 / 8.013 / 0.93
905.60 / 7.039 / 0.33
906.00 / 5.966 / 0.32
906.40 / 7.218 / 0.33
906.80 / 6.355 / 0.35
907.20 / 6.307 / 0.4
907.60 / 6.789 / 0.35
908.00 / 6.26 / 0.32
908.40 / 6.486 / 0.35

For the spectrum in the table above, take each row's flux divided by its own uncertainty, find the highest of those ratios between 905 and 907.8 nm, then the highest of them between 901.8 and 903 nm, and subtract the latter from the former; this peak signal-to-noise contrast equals 1.4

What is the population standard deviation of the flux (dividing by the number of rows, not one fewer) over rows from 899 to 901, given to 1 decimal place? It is 1.0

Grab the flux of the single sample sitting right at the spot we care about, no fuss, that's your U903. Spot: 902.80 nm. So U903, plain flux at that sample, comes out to 6.736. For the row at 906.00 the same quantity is 5.966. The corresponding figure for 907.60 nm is 6.789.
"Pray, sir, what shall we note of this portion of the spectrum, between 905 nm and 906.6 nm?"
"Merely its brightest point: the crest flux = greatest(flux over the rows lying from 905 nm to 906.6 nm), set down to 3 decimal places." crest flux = 8.013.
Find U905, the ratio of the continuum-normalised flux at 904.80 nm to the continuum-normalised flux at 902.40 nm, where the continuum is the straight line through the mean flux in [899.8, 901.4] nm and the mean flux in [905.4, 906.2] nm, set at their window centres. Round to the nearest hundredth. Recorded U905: 1.15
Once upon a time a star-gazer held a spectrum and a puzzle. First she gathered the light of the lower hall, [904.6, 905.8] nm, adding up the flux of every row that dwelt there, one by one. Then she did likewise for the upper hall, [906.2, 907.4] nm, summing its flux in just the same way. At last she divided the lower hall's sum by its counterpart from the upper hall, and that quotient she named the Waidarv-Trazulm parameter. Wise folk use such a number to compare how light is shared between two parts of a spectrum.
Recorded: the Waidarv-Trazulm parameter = 1.12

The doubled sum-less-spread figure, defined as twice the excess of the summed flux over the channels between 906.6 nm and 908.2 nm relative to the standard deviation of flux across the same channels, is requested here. 51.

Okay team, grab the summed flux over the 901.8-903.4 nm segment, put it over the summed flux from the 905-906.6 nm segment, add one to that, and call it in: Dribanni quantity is 1.96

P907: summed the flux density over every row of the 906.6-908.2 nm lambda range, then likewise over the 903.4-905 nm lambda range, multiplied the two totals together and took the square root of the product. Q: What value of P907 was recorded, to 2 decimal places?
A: 25.79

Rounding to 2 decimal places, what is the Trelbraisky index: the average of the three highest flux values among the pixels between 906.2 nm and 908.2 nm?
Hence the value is 6.79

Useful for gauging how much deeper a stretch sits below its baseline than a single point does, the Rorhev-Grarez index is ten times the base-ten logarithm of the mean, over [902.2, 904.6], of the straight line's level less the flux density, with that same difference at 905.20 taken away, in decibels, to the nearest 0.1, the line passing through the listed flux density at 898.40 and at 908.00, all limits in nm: 2.2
